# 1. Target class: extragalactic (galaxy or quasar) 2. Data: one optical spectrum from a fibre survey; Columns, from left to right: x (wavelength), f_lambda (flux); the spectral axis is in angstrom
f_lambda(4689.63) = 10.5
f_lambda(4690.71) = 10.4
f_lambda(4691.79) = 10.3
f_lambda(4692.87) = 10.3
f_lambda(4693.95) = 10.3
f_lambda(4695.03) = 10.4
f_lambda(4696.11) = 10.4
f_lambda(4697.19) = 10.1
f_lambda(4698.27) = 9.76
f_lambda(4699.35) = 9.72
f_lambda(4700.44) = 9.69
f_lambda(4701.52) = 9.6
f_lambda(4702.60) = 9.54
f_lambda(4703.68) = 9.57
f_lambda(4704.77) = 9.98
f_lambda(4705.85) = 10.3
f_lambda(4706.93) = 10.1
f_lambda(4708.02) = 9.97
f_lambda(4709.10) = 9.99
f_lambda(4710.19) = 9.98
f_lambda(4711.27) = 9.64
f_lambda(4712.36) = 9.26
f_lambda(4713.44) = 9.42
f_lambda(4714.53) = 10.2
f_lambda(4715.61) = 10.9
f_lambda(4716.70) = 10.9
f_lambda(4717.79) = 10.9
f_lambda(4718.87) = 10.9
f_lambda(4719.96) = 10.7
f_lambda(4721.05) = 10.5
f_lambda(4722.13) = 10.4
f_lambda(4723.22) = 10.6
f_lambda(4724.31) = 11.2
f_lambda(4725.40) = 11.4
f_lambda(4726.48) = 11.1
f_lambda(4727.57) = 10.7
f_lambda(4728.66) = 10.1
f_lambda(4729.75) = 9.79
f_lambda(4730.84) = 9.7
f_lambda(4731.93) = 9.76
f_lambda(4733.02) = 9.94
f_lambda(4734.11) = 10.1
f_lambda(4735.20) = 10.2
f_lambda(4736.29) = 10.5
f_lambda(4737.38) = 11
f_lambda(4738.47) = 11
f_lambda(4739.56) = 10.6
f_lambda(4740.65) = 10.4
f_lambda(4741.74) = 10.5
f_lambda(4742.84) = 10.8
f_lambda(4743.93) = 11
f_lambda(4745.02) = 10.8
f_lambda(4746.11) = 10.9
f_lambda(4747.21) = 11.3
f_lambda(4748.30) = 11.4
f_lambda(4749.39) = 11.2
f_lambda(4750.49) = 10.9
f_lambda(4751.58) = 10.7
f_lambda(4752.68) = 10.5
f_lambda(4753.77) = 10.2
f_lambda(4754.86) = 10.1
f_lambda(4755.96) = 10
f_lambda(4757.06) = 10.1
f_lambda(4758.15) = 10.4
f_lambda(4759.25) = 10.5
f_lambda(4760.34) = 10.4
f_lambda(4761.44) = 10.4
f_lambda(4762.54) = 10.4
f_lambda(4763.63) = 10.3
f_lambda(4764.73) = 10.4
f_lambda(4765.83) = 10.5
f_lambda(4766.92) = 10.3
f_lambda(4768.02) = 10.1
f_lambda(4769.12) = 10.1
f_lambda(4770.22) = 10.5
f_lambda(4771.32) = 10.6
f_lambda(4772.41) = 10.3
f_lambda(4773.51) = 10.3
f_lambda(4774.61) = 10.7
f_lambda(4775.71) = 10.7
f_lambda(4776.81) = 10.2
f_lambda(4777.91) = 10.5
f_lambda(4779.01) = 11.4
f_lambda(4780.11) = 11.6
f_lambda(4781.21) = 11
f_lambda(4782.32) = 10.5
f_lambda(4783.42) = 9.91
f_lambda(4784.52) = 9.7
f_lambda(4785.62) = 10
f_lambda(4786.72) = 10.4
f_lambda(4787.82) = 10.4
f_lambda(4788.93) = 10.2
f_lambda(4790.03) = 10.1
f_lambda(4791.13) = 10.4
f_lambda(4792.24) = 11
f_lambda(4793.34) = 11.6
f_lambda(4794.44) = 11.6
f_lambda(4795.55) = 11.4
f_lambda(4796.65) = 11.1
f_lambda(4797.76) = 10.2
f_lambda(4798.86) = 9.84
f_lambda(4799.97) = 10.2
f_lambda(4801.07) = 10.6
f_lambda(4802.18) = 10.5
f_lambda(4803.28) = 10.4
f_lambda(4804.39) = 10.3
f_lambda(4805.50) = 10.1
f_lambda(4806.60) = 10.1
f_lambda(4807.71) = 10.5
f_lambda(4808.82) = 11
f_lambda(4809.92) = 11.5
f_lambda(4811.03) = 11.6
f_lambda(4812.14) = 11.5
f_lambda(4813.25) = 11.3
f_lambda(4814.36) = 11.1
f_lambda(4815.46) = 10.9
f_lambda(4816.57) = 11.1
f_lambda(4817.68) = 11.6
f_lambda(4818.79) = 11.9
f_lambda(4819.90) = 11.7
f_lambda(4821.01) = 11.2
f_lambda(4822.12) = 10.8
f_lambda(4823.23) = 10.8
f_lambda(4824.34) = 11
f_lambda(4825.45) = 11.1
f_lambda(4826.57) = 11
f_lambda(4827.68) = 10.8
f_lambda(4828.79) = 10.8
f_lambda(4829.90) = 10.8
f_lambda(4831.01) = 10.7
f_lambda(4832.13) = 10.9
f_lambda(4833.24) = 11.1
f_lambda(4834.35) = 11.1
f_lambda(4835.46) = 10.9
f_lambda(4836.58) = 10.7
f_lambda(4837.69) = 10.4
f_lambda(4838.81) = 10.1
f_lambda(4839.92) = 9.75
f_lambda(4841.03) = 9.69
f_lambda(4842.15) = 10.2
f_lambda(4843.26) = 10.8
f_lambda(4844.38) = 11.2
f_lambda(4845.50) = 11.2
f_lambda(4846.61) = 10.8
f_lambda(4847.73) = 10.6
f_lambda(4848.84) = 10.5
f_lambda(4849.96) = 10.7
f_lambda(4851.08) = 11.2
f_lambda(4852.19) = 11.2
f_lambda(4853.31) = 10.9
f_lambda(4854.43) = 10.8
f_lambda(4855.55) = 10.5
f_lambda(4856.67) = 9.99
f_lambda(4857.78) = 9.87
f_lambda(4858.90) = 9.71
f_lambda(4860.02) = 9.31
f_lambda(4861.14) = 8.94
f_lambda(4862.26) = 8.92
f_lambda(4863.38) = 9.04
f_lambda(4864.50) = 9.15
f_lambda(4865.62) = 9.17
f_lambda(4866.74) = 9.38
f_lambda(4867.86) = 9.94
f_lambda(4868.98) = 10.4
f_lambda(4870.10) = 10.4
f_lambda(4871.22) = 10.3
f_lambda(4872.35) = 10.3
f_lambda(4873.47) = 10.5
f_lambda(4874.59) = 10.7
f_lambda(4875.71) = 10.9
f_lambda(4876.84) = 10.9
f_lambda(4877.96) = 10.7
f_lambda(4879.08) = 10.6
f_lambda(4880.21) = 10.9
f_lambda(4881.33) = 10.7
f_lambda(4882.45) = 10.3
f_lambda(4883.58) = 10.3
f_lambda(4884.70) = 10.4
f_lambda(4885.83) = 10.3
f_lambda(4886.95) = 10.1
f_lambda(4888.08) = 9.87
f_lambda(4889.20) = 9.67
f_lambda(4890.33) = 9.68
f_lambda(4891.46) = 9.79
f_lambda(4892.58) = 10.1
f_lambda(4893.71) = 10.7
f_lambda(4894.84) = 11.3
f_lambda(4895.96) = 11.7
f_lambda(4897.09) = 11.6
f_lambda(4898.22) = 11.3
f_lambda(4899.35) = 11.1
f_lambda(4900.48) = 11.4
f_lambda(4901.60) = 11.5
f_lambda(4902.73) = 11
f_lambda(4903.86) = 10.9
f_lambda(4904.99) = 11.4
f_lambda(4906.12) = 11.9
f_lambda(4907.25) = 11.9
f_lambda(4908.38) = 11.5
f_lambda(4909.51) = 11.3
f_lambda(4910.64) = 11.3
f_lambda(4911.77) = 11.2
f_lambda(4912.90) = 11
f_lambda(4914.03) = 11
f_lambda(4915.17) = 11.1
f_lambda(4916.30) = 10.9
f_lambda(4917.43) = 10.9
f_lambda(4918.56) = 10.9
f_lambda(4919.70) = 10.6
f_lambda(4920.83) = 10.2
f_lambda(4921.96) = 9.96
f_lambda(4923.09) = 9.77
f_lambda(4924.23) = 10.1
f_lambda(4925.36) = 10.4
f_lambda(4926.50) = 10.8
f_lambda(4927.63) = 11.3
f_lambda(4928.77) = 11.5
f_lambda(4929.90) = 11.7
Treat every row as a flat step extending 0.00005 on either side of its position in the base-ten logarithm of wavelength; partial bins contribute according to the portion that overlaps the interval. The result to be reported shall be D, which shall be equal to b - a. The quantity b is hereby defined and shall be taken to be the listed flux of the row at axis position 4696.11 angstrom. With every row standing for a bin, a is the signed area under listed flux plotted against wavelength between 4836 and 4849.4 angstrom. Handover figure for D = -130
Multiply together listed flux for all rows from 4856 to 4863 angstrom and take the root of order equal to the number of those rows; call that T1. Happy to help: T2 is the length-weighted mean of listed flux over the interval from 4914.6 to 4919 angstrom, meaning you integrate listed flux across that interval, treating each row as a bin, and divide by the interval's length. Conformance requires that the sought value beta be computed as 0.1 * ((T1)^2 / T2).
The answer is 0.81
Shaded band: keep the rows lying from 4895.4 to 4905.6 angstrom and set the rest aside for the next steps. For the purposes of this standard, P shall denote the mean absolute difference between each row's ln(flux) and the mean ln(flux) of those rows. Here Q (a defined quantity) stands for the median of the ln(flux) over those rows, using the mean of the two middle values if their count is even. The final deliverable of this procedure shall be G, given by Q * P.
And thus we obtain 0.047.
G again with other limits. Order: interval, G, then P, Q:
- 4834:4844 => 0.094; 0.040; 2.342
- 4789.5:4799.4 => 0.133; 0.055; 2.398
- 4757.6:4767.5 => 0.010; 0.004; 2.342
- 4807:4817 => 0.059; 0.025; 2.407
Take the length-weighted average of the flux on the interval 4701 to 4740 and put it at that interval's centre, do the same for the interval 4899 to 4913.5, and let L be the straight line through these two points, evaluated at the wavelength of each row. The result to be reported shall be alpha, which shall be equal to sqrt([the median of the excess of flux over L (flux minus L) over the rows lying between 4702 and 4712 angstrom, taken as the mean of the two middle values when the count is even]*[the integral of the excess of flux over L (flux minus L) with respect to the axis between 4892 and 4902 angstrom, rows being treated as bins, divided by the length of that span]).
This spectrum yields 0.17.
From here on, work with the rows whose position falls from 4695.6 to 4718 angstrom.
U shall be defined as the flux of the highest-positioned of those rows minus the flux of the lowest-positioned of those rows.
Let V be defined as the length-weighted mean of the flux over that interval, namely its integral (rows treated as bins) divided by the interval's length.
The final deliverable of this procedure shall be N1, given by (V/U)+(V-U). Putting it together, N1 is 29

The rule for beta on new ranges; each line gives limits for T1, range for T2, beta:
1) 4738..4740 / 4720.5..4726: 1.08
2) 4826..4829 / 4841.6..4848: 1.09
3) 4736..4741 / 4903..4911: 1.00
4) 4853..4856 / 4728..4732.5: 1.17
